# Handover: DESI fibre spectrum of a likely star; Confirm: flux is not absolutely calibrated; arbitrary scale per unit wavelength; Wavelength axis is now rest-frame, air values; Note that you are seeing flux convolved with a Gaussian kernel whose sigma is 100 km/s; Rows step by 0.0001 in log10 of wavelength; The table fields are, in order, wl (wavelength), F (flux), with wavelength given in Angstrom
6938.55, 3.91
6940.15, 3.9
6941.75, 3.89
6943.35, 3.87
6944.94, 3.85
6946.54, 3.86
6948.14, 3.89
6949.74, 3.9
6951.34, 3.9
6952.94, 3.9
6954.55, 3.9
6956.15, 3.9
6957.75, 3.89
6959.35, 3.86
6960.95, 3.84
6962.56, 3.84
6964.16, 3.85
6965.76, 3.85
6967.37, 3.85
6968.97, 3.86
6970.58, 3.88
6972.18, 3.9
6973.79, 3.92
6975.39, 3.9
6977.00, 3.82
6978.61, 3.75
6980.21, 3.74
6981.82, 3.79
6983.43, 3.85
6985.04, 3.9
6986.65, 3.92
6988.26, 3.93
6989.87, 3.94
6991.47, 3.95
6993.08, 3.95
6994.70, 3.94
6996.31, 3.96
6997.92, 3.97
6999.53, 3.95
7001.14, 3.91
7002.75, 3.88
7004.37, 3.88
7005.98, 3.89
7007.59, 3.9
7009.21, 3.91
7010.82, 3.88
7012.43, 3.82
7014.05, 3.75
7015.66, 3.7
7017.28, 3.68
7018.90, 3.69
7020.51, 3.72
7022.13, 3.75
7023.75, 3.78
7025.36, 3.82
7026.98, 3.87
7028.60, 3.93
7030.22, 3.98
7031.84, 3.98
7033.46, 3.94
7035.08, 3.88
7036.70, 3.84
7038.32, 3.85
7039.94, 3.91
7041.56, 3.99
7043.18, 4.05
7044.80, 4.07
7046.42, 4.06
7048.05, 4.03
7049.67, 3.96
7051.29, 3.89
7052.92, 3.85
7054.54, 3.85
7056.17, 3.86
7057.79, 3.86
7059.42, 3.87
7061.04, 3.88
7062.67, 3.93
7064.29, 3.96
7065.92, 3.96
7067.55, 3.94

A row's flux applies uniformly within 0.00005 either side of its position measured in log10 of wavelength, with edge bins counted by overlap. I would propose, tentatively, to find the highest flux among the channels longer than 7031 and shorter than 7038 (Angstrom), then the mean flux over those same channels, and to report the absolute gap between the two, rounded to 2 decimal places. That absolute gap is 0.07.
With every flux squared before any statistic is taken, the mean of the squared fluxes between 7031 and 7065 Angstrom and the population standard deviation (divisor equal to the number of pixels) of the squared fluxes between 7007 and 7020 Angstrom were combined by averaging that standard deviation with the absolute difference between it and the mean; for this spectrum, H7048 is 7.72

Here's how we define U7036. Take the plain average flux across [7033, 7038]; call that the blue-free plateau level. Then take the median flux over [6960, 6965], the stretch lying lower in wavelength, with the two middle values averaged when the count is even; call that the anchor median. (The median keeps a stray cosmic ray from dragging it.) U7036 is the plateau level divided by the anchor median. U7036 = 1.01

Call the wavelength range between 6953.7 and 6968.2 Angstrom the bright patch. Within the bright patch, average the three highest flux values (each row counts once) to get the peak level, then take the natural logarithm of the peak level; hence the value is 1.36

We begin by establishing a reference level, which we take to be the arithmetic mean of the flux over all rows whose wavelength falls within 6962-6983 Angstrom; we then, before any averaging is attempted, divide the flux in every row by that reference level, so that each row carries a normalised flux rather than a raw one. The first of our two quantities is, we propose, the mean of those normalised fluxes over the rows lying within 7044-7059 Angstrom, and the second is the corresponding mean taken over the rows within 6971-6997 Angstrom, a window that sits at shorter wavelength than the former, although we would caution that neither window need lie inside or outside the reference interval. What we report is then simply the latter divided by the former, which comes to 0.99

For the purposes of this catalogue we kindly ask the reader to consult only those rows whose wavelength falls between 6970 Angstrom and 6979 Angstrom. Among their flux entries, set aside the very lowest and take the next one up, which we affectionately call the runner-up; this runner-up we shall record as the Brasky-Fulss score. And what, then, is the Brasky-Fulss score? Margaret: 3.82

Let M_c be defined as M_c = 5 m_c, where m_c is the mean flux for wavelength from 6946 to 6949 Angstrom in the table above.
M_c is 19.4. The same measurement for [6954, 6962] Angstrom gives 19.4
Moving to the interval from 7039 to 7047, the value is 20.1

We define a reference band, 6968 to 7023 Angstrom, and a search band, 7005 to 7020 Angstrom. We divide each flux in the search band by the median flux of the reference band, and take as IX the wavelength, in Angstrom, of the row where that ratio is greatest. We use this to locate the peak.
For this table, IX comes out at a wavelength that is 7009.21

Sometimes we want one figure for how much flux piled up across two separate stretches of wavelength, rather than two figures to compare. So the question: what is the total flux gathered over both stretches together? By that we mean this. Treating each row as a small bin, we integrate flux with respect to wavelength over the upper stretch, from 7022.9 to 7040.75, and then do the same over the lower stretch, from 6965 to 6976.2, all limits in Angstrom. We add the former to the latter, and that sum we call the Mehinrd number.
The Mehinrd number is 113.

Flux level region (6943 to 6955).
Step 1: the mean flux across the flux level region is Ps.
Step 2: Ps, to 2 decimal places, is 3.88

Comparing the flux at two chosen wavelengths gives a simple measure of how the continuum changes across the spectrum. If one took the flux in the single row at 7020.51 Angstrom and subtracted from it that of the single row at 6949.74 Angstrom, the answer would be -0.18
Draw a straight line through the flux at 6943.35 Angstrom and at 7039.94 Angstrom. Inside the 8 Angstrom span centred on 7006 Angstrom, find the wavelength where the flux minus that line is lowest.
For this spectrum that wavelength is 7004.37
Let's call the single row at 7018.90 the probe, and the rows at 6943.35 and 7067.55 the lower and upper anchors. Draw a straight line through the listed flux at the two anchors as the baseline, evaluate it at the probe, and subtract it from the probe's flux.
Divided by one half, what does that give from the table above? -0.45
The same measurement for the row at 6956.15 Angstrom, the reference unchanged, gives 0.05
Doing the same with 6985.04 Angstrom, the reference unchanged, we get 0.01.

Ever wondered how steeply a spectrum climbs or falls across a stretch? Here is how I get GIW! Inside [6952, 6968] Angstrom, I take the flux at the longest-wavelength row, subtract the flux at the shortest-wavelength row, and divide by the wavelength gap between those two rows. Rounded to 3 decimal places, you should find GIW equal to -0.003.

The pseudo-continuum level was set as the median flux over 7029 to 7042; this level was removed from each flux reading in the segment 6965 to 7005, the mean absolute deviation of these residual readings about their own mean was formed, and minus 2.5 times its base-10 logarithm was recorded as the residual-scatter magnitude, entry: 3.3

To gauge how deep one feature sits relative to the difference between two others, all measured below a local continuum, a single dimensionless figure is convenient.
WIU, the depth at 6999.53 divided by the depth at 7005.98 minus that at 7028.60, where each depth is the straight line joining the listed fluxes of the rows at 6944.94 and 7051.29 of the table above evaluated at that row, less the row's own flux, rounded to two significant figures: -2.5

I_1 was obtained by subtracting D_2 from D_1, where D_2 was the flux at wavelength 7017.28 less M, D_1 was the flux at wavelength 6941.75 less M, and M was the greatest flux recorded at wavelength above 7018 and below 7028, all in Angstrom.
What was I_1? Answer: 0.21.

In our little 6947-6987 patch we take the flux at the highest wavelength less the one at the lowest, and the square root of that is 0.17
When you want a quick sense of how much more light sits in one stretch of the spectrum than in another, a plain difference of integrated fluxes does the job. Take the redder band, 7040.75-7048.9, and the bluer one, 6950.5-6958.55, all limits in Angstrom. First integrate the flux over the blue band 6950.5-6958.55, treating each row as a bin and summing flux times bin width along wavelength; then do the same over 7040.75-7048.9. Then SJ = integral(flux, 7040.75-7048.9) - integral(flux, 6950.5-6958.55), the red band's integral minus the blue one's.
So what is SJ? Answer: 1.6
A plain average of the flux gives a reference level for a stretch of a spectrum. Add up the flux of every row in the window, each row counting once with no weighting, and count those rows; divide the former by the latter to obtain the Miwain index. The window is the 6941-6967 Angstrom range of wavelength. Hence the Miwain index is 3.87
